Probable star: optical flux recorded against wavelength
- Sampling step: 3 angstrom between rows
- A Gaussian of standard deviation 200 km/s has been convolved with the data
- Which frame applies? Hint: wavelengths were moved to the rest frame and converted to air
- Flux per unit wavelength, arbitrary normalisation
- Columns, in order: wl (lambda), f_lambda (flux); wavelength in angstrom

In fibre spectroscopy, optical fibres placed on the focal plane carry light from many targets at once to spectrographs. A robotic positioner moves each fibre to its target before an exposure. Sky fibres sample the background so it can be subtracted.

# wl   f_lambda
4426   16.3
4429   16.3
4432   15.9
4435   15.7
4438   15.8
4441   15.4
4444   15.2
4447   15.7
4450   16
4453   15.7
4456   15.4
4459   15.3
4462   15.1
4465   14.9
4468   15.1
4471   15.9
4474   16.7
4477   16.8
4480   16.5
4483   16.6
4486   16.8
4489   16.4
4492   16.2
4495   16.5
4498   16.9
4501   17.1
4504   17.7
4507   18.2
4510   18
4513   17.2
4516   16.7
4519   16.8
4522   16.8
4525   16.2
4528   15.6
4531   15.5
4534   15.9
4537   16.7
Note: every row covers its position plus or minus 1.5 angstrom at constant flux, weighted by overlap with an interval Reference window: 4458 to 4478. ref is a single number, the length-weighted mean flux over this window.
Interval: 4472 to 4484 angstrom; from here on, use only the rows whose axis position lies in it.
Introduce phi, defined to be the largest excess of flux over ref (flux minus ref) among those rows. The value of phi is 1.1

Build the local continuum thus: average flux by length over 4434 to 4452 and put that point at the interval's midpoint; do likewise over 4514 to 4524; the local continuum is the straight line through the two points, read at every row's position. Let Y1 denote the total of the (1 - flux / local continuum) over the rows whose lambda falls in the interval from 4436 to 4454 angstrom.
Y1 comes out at 0.01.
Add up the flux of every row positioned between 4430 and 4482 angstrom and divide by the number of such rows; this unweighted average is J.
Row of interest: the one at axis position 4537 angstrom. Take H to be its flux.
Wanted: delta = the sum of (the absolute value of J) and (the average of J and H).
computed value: 31.9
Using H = 16.7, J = 15.7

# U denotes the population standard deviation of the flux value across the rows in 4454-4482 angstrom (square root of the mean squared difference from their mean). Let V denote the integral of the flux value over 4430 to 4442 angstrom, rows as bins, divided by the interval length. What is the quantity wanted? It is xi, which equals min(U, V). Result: 0.7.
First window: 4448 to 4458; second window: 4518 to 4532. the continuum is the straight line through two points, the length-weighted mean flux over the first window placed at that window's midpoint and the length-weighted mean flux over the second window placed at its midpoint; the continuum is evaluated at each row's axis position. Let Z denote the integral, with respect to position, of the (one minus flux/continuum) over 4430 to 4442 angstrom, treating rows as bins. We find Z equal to -0.14 angstrom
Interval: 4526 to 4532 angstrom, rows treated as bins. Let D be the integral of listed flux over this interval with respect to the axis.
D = 94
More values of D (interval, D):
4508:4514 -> 106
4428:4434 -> 96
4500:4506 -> 105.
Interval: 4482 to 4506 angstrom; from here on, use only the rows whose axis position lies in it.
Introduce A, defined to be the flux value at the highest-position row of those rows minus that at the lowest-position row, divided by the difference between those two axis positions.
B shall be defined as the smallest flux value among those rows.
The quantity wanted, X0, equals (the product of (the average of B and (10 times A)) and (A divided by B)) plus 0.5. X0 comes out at 0.53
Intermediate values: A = 0.052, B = 16.2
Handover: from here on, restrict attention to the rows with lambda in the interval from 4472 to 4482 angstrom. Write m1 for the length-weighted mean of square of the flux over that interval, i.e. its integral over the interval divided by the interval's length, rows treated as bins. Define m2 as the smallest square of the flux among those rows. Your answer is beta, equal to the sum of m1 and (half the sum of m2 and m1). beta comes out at 551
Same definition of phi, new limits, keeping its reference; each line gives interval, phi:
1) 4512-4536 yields 1.5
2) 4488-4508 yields 2.5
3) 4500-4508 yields 2.5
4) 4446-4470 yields 0.3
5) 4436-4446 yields 0.1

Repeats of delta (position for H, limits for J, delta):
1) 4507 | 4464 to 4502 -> 33.6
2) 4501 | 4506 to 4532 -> 33.7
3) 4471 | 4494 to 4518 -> 33.9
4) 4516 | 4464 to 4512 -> 33.3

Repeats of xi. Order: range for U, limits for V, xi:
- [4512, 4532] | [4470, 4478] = 0.6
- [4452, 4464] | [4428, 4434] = 0.2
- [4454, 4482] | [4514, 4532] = 0.7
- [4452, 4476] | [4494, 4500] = 0.5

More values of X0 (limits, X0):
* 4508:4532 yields 0.45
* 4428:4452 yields 0.49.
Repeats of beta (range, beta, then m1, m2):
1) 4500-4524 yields 589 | 299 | 279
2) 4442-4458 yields 480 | 243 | 231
